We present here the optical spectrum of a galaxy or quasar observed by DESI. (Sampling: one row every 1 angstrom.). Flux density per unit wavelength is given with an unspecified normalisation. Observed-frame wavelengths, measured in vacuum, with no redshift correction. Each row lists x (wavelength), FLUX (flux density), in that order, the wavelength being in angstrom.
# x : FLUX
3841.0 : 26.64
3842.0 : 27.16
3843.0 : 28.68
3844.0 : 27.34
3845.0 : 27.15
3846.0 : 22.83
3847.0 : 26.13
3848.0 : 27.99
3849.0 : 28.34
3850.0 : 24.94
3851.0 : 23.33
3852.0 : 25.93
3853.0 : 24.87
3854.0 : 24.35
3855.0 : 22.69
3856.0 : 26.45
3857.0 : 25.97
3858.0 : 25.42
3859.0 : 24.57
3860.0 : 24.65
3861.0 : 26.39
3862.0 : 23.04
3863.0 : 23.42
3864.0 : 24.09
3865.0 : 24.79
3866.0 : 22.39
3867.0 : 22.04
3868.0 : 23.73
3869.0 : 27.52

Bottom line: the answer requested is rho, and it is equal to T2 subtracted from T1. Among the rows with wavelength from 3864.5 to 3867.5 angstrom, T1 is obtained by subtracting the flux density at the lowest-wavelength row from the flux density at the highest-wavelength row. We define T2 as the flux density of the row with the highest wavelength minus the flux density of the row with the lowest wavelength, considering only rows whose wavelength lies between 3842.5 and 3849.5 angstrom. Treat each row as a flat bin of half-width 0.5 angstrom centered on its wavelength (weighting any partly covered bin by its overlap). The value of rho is -2.4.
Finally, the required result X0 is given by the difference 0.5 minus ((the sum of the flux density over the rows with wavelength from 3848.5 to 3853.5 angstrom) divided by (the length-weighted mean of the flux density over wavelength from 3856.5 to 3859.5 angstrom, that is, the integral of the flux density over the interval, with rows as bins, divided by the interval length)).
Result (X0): -5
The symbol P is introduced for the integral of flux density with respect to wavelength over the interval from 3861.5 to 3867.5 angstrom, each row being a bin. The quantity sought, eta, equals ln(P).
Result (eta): 4.94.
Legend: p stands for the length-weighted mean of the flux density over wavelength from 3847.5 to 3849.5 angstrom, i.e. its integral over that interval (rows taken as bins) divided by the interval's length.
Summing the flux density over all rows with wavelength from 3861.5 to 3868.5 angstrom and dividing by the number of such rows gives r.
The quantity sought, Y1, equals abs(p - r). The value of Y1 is 4.8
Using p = 28.2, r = 23.4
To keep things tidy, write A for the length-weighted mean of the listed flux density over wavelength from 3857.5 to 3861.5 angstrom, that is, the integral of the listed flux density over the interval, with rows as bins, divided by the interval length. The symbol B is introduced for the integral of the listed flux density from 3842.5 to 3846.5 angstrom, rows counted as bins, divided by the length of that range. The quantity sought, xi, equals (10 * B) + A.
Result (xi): 290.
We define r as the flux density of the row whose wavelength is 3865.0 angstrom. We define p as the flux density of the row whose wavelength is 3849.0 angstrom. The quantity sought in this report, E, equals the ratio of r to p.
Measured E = 0.87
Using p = 28.34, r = 24.79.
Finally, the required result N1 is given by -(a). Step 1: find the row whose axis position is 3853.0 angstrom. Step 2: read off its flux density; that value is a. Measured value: -24.9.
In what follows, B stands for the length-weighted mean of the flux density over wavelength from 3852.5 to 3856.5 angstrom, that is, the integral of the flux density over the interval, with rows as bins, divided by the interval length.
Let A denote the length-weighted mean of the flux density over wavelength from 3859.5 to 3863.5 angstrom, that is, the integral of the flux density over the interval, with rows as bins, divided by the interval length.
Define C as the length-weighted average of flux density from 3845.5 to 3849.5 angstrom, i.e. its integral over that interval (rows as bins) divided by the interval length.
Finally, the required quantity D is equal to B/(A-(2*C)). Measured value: -0.87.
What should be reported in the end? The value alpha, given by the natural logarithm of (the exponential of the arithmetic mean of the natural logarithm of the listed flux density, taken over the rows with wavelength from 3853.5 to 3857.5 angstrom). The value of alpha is 3.21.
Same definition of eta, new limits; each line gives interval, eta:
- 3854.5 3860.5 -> 5.01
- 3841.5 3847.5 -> 5.07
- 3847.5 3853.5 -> 5.05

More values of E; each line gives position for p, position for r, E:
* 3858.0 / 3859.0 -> 0.97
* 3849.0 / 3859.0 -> 0.87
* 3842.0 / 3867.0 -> 0.81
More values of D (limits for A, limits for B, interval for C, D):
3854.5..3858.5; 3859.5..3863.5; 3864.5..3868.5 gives -1.14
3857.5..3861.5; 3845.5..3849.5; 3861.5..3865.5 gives -1.17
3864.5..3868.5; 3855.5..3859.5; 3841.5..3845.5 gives -0.80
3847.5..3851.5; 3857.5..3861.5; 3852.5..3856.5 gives -1.10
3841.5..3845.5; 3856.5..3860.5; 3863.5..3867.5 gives -1.32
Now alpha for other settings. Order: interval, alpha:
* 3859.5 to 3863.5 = 3.19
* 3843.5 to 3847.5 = 3.25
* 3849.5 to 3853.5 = 3.21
